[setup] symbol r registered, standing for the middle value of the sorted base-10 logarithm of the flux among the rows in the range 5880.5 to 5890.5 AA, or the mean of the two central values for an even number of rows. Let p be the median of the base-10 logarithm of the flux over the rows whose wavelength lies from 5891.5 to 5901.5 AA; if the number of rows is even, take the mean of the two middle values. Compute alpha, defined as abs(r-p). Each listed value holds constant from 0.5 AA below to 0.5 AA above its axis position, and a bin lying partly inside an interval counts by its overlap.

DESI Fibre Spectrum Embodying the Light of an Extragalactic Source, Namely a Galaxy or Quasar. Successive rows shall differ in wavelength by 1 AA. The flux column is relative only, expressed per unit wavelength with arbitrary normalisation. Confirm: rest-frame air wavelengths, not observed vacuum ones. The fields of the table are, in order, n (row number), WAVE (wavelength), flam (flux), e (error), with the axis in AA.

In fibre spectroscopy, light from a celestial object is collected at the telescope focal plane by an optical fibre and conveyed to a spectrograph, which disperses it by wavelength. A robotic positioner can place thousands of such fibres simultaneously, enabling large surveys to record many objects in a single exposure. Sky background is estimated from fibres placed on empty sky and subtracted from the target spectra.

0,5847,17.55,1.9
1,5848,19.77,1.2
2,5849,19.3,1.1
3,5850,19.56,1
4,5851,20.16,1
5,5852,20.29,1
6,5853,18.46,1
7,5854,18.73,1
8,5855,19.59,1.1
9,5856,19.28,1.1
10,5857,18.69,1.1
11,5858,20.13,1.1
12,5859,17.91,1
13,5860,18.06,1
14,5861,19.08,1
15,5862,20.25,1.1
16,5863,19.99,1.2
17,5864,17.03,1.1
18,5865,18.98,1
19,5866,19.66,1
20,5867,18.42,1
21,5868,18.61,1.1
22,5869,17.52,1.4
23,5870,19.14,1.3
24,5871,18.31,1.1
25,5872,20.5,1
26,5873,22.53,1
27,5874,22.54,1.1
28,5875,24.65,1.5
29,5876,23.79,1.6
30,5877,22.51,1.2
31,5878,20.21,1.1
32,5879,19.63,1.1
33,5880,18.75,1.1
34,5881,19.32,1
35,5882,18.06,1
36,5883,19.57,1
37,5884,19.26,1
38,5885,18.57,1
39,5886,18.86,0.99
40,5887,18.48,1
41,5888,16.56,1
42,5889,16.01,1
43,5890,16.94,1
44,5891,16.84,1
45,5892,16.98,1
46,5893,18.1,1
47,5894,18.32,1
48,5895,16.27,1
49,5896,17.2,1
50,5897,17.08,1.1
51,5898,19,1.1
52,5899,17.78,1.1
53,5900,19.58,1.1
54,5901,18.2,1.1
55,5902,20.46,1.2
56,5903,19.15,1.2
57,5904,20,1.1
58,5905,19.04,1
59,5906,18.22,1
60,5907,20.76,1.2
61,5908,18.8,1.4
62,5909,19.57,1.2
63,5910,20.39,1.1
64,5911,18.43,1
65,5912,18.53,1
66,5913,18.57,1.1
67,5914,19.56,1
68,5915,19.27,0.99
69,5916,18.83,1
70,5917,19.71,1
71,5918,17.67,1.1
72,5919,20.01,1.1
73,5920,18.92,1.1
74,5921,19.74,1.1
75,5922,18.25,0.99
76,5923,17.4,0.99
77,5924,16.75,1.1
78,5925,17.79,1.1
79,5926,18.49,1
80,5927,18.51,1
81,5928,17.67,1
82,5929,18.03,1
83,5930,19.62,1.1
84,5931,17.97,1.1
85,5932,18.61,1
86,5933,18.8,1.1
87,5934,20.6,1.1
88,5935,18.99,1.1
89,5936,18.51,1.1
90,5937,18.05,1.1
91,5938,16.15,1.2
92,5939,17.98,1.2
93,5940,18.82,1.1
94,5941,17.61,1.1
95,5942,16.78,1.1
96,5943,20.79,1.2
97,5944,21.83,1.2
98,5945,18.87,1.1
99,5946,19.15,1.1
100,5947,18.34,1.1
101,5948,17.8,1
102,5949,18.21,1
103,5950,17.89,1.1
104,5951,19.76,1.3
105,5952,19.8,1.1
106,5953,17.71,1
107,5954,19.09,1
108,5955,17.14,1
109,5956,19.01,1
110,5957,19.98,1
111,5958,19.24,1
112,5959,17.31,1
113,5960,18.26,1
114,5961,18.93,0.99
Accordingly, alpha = 0.014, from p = 1.25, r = 1.27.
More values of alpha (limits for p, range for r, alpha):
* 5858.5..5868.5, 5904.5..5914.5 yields 0.003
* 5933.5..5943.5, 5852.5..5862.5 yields 0.015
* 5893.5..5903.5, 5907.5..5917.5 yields 0.018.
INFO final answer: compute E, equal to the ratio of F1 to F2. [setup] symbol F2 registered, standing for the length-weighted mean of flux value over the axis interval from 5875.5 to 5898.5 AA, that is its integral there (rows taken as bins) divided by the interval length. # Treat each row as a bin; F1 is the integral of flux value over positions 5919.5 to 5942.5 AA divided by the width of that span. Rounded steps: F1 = 18.3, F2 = 18.5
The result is 0.99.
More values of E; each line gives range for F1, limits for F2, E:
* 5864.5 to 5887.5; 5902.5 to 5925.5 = 1.05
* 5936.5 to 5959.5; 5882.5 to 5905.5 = 1.02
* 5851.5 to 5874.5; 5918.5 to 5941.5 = 1.05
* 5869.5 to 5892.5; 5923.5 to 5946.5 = 1.05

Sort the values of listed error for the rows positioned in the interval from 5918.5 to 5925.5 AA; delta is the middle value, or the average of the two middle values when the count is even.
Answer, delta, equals 1.10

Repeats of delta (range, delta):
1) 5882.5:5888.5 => 1.00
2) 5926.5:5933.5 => 1.00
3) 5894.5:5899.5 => 1.10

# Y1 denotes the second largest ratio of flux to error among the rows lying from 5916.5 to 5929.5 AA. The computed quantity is 18.5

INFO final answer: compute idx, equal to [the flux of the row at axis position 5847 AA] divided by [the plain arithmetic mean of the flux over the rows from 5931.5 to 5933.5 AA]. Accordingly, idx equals 0.94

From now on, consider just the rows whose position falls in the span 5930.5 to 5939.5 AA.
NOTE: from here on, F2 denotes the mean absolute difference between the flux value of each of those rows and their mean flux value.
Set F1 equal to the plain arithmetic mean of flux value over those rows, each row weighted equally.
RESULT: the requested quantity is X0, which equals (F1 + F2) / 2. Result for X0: 9.6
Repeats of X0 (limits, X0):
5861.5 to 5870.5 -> 9.8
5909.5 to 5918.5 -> 9.8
